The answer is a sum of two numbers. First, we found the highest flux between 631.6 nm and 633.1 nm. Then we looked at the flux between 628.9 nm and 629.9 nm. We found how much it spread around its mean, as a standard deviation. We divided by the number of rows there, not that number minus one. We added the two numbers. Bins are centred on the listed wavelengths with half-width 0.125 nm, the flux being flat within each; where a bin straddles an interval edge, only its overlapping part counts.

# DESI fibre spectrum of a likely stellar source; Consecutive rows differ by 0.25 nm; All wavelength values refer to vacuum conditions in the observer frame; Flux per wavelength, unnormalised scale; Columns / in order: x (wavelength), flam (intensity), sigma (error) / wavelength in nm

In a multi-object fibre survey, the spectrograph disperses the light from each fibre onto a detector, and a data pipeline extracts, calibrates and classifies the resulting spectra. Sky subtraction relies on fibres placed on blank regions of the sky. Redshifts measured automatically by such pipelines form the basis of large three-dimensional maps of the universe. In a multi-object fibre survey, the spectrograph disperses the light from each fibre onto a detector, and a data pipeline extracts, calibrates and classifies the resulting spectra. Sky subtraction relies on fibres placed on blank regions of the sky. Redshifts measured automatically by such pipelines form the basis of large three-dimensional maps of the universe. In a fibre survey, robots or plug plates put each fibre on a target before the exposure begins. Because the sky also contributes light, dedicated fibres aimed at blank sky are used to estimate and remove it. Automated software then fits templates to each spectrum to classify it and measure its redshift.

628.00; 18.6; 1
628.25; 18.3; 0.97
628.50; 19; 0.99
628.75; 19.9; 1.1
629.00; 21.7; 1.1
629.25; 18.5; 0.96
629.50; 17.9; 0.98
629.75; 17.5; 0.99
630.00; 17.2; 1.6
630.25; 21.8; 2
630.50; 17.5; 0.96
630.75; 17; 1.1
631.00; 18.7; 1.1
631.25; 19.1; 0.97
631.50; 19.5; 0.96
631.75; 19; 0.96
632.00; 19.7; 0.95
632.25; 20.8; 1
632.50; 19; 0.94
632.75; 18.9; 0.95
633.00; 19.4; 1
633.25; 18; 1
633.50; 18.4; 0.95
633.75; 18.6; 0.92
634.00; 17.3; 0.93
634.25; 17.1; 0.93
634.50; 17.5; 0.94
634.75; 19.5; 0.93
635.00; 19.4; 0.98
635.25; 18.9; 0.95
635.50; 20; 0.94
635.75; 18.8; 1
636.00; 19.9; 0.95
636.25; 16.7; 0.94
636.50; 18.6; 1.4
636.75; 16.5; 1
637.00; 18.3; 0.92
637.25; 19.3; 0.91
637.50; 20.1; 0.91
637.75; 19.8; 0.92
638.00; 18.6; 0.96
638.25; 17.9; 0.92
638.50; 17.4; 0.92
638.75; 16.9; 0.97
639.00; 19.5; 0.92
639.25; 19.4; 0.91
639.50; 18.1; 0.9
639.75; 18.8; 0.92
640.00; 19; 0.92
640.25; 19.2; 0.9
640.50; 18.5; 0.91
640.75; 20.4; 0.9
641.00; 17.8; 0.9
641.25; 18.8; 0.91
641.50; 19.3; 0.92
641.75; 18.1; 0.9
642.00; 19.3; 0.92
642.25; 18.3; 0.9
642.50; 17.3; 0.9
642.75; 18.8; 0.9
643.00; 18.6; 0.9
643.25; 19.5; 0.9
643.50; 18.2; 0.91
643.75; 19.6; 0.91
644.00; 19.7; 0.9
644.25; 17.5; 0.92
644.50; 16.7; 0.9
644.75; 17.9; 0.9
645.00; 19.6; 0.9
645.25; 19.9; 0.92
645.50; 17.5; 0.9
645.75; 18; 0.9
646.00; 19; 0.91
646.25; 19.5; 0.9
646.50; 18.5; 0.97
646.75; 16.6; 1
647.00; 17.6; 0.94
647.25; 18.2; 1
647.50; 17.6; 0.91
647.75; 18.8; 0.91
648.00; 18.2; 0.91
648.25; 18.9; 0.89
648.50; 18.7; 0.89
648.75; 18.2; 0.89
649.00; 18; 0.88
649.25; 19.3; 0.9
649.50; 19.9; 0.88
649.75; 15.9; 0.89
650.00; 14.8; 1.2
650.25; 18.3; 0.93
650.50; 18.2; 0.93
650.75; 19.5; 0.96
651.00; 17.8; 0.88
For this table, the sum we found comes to 22.5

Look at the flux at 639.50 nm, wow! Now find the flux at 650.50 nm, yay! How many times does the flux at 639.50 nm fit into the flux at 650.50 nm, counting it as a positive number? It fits 1.01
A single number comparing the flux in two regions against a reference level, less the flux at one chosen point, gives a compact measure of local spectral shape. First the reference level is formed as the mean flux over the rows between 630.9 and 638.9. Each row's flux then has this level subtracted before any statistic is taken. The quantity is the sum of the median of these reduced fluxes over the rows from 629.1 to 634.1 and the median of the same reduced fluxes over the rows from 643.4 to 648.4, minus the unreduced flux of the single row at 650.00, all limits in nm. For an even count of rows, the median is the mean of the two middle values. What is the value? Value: -15.3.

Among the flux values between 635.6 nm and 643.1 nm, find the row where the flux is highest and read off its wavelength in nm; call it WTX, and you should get 640.75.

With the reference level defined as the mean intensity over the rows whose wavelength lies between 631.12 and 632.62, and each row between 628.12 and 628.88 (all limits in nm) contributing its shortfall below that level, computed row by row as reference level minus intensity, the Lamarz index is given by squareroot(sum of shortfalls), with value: 1.2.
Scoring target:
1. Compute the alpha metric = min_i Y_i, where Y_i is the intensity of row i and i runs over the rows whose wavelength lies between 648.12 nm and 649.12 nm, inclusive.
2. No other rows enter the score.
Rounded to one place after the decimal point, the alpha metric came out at 18.0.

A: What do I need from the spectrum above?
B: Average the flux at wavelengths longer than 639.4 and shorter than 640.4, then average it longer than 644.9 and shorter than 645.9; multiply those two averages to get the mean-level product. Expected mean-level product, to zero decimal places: 352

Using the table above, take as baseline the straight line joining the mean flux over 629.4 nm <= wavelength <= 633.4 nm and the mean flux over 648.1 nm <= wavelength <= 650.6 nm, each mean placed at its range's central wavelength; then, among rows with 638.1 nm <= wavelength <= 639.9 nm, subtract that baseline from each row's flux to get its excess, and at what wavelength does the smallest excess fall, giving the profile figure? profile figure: 638.75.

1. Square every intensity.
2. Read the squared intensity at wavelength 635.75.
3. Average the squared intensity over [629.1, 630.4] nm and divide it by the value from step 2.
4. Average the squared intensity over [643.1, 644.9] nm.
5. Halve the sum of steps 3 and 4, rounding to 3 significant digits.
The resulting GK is 171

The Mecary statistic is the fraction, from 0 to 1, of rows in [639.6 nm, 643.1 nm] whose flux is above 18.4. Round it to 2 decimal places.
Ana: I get 0.71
